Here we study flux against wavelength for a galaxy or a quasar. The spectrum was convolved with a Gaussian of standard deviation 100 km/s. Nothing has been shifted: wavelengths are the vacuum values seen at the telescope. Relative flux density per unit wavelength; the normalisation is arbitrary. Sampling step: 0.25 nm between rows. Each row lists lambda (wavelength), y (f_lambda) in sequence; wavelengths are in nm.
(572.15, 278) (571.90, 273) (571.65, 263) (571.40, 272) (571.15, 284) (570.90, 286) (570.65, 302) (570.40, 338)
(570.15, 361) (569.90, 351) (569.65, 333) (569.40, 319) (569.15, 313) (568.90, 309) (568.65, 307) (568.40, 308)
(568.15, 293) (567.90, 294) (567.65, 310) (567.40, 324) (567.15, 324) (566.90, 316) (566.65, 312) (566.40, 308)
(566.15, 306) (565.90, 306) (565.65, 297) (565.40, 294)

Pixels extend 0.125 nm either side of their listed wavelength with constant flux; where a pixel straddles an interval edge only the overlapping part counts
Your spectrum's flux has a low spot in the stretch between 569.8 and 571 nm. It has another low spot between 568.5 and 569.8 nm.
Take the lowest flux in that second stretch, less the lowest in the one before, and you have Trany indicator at 21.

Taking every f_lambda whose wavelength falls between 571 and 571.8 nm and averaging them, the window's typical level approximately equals 273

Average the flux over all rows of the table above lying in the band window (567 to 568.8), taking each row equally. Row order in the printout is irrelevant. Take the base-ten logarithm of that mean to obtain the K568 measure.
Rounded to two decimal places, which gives 2.49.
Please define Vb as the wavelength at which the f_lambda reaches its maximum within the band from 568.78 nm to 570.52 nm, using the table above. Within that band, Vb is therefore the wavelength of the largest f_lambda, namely 570.15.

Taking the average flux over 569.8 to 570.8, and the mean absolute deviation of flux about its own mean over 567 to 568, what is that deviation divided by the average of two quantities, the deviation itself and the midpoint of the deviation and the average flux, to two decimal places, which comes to 0.12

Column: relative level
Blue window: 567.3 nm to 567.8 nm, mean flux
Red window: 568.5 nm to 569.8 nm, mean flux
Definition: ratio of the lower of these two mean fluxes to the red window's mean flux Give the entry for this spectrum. 1.00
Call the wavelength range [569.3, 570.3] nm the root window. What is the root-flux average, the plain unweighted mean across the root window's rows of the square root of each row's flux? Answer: 18.5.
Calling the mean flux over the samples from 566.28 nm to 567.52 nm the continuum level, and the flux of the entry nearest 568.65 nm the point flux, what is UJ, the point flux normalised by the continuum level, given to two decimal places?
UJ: 0.97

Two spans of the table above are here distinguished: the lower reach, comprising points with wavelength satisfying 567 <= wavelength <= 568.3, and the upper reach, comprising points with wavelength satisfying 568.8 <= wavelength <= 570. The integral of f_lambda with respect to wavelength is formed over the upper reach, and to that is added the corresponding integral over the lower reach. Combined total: 792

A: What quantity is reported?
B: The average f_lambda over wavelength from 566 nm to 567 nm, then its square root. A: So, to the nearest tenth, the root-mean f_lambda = 17.6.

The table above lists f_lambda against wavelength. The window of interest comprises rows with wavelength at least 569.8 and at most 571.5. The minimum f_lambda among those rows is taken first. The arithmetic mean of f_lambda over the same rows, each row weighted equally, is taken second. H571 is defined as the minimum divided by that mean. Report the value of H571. 0.868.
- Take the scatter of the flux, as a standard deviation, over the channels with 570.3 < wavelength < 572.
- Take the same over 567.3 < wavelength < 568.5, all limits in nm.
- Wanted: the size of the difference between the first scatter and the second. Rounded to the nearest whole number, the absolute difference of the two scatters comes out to 12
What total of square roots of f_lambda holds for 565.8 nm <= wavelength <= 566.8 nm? 70.2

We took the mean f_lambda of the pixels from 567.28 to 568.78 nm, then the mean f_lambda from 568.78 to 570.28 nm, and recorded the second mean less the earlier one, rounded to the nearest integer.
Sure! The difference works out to 25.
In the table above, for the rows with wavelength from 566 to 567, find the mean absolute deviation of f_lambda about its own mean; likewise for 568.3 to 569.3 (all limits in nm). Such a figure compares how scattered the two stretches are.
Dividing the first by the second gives 1.87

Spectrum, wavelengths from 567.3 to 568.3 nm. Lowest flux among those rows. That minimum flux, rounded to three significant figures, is 293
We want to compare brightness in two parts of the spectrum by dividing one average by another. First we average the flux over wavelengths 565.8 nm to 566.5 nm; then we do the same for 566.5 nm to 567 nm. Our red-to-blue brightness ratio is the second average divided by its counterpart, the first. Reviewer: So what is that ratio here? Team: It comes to 1.02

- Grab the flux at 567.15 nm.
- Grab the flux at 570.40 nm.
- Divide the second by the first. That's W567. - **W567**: 1.04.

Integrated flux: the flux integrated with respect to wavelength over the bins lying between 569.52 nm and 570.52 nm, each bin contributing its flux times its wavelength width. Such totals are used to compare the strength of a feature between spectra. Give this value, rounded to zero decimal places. 346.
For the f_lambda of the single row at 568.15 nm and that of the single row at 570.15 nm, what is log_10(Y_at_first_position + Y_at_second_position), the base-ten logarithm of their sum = 2.82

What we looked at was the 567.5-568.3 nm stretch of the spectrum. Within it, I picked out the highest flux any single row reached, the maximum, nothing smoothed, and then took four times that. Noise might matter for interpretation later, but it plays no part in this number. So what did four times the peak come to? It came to 1240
